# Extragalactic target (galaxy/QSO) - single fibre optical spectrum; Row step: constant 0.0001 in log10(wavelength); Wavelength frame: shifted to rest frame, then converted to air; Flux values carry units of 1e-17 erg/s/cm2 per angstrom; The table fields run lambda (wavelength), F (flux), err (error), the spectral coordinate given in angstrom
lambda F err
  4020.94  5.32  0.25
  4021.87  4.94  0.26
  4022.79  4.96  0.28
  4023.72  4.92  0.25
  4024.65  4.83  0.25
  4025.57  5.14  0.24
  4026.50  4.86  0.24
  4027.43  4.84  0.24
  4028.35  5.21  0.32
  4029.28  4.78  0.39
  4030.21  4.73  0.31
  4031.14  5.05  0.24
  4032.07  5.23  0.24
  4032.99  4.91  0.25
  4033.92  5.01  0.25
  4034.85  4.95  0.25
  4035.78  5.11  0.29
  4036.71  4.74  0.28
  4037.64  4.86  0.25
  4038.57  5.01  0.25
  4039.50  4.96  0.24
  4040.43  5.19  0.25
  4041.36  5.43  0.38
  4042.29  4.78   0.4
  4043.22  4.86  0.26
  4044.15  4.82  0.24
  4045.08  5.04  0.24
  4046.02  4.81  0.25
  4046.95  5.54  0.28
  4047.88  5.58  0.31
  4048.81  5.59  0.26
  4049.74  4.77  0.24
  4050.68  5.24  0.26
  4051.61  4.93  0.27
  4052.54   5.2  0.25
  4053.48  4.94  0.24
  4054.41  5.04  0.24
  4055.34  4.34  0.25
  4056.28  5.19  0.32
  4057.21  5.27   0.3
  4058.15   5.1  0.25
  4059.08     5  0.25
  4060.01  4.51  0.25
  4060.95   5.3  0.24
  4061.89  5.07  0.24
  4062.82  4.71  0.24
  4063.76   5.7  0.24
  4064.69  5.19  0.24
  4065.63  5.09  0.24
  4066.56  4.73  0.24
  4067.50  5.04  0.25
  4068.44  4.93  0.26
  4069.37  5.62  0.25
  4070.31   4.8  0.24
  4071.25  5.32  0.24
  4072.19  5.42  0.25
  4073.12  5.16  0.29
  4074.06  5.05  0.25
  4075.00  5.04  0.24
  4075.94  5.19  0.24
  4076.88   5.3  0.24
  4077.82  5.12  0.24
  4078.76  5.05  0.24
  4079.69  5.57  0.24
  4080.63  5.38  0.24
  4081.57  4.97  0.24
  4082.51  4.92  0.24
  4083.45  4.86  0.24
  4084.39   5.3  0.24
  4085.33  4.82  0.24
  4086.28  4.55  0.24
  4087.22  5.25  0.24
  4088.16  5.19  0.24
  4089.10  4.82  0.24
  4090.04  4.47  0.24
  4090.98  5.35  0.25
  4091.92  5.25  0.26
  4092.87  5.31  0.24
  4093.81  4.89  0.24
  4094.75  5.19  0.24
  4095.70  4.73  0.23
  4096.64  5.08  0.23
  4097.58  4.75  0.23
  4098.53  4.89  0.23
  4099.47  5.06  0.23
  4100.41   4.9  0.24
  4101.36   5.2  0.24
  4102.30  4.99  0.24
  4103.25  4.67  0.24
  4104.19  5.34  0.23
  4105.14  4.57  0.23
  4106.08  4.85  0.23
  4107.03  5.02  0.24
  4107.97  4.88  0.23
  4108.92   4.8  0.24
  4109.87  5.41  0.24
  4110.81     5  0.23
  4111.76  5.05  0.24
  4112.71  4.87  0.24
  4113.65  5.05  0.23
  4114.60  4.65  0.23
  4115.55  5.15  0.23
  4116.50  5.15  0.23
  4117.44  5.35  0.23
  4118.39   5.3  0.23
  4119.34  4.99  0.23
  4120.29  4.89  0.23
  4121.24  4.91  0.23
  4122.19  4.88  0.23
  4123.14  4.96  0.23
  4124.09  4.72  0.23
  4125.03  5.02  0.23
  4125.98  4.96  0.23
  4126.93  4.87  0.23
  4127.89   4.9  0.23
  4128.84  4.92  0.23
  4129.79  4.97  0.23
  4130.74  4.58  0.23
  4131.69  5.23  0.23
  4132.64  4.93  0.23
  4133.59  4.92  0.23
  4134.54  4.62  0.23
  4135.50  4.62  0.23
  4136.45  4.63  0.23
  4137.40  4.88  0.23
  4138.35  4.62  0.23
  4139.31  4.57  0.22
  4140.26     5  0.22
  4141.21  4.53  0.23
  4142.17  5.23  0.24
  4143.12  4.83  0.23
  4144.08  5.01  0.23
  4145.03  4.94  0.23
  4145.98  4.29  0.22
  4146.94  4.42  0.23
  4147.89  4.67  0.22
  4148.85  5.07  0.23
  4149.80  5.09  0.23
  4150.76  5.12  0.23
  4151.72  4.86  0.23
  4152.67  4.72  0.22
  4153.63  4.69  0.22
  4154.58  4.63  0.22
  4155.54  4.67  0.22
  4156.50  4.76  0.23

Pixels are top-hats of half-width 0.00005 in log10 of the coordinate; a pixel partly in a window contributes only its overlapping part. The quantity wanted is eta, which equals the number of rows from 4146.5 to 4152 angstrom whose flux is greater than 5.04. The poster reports 3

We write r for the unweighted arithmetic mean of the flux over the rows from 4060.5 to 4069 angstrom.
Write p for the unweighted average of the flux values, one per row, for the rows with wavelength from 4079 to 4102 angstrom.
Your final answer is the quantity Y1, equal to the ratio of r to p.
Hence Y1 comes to 1.01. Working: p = 5.03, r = 5.08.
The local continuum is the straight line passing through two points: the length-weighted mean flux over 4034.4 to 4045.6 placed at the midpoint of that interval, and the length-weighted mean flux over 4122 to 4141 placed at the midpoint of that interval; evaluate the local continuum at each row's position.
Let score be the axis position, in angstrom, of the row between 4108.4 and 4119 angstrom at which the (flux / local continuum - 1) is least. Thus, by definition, 4114.60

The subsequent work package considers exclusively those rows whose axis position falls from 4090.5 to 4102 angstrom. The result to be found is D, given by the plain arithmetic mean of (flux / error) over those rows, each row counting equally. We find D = 21.2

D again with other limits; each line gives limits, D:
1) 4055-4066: 19.9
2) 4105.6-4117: 21.3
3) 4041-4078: 19.8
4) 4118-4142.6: 21.2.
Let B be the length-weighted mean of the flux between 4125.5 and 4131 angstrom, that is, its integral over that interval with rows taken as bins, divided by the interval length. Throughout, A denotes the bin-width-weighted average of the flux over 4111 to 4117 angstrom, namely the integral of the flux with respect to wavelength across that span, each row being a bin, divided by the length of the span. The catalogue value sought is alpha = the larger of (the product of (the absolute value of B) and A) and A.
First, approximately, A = 4.99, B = 4.87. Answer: 24.3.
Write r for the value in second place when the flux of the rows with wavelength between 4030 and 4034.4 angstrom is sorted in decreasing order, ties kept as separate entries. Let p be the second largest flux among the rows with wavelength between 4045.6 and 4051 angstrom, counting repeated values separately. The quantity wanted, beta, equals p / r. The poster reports 1.10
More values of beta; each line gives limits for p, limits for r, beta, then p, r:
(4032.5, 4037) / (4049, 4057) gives 0.96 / 5.01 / 5.2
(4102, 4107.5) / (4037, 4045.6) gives 0.97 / 5.02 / 5.19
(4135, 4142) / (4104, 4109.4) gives 0.97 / 4.88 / 5.02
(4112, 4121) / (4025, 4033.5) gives 1.02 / 5.3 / 5.21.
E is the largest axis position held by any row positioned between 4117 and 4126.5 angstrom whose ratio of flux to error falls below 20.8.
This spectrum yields 4124.09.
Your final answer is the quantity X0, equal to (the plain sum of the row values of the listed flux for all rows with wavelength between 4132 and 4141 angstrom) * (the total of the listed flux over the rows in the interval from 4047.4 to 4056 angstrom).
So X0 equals 1953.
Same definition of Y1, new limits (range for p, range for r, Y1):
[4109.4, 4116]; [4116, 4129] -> 0.99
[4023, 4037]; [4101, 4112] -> 1.01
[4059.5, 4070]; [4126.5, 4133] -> 0.97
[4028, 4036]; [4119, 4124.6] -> 0.98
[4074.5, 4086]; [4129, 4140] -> 0.93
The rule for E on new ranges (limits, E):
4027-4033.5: 4032.99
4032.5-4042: 4041.36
